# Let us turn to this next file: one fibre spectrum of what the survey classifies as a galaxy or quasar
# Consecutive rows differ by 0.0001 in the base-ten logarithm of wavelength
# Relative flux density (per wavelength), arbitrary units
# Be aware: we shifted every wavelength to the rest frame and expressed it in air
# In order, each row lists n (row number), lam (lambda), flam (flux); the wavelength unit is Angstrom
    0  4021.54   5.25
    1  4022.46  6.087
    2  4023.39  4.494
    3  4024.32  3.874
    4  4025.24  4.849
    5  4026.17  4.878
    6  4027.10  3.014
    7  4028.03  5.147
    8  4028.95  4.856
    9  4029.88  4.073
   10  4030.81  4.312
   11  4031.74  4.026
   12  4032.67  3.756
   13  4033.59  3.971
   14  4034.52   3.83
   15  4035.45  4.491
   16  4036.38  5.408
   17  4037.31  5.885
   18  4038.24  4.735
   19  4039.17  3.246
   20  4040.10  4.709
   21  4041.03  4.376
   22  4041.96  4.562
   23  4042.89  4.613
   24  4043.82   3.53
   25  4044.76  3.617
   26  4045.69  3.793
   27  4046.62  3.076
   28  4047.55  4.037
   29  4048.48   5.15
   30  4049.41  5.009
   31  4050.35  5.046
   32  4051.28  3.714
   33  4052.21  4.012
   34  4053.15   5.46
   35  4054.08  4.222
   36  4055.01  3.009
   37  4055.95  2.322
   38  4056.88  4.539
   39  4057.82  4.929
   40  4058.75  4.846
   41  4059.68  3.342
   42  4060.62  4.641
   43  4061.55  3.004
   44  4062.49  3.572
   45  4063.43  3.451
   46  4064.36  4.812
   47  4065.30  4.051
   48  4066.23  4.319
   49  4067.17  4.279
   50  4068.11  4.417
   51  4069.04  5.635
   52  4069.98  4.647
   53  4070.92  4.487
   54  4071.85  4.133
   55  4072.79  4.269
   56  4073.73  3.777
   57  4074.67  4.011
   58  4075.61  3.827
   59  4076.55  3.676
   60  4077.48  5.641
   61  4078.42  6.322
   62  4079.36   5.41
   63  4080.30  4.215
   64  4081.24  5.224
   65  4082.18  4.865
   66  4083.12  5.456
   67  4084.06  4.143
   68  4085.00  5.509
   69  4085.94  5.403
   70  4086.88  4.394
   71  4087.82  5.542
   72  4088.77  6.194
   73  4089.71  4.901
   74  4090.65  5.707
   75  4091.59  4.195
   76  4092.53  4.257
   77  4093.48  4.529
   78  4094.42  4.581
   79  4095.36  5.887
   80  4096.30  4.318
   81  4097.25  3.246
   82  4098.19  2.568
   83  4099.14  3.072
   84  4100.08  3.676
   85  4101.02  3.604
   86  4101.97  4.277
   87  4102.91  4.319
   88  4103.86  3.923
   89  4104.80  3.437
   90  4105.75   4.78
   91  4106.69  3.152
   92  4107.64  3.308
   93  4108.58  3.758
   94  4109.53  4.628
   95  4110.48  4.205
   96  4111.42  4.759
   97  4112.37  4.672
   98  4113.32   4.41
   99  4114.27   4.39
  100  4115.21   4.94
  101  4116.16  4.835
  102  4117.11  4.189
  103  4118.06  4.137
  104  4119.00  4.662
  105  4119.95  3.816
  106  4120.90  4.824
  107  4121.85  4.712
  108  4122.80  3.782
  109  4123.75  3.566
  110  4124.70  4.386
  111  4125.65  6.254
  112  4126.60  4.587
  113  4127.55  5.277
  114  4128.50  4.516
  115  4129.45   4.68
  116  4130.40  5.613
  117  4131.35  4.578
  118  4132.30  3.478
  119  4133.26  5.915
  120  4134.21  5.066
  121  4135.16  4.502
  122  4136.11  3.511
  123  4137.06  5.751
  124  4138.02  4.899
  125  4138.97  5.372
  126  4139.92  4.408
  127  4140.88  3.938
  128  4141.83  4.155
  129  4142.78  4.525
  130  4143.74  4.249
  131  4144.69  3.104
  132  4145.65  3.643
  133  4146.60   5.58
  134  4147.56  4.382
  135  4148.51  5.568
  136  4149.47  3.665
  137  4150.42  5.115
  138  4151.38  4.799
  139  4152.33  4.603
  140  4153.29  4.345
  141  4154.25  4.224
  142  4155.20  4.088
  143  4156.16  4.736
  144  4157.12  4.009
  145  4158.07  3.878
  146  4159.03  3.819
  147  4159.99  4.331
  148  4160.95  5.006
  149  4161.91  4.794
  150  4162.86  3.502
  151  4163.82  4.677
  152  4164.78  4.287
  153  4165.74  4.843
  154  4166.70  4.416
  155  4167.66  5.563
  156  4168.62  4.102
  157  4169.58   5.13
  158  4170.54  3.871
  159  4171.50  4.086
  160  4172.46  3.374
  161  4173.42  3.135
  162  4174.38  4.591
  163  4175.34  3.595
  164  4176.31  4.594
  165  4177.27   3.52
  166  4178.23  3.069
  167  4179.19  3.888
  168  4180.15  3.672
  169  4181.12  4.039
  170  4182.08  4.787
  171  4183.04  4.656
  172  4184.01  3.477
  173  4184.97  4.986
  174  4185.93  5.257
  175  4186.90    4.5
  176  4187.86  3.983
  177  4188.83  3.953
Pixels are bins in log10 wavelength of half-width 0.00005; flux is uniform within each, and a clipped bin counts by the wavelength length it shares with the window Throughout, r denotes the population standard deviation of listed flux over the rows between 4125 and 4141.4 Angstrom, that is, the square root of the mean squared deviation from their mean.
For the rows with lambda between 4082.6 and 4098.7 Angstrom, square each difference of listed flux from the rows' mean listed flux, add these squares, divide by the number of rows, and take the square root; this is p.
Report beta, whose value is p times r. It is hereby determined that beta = 0.72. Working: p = 0.93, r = 0.77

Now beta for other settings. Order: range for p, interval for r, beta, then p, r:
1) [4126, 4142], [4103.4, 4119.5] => 0.38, 0.70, 0.54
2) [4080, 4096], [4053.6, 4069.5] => 0.53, 0.64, 0.83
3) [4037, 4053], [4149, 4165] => 0.34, 0.74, 0.46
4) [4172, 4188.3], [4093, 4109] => 0.51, 0.65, 0.78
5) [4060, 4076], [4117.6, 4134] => 0.44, 0.58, 0.76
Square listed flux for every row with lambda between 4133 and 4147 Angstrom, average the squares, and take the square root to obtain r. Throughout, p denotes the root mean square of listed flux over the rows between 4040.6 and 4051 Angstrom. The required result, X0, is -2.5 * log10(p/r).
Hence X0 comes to 0.083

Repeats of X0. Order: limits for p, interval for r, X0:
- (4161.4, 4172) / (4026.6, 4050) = -0.041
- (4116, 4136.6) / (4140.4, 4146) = -0.172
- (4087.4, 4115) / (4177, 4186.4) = -0.044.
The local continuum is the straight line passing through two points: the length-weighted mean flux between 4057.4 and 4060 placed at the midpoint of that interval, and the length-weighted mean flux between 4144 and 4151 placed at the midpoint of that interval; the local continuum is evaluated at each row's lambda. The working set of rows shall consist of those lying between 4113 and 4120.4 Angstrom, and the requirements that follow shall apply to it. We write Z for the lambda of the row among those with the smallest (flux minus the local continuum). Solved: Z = 4119.95 Angstrom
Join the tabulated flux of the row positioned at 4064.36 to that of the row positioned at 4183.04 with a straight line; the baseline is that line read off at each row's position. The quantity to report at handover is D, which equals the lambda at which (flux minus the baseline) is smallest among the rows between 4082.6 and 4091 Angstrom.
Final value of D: 4084.06 Angstrom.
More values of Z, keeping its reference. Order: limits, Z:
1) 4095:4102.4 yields 4098.19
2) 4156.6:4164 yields 4162.86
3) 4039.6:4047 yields 4046.62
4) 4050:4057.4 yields 4055.95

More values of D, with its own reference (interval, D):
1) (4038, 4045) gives 4039.17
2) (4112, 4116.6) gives 4114.27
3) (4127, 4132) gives 4128.50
